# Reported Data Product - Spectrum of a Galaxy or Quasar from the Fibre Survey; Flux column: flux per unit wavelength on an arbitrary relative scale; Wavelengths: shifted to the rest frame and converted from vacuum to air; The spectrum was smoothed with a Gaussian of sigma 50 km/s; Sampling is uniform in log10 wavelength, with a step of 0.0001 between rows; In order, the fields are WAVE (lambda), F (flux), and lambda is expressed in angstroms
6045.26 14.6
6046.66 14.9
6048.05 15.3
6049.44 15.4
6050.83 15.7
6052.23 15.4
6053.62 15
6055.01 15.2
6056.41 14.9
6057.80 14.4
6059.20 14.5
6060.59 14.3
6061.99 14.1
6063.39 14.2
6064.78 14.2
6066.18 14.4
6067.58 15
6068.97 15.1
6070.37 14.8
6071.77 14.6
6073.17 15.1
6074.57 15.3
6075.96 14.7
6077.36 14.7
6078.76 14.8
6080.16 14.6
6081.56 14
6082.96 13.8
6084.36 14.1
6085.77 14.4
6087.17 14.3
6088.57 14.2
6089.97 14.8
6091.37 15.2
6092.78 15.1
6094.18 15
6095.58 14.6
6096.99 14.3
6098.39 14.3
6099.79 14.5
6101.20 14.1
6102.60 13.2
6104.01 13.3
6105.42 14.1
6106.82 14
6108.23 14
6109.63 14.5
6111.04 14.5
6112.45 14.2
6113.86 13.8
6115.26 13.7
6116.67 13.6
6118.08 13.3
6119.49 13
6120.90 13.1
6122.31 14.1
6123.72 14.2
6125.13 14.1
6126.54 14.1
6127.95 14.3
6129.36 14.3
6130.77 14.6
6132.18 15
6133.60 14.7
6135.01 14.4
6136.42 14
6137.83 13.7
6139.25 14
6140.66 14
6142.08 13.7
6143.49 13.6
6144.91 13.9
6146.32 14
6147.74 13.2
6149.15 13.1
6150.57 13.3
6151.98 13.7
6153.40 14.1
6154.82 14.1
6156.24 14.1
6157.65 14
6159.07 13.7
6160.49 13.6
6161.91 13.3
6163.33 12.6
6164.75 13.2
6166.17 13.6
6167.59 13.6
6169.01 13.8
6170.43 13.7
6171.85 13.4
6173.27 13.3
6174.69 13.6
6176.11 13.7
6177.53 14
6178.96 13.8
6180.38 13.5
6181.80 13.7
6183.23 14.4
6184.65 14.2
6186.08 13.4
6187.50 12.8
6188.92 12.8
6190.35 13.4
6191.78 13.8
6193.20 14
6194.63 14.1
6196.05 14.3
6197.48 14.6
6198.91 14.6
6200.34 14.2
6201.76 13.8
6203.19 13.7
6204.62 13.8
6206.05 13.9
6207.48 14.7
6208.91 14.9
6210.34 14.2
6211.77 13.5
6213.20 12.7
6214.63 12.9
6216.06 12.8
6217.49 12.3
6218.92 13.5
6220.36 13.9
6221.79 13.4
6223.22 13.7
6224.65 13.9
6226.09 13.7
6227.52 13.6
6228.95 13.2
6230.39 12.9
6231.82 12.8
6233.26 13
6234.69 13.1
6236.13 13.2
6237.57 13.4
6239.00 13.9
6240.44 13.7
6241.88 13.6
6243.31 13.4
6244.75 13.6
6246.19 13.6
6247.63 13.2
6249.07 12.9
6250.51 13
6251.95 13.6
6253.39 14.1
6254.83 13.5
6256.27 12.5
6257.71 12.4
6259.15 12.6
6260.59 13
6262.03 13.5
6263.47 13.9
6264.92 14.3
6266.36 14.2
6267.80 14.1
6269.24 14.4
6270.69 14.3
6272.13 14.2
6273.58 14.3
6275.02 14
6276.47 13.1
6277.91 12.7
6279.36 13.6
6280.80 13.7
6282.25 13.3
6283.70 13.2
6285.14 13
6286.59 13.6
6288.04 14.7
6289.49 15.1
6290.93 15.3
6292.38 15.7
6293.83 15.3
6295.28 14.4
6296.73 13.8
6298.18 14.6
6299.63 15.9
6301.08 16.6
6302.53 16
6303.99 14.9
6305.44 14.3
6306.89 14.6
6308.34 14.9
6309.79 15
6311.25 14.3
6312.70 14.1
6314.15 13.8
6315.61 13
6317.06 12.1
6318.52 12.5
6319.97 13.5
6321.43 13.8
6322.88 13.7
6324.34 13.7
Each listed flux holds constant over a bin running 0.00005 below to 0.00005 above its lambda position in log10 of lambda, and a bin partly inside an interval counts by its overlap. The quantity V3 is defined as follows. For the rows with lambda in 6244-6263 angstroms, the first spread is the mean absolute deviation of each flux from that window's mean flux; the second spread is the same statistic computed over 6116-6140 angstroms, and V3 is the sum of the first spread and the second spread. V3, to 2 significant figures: 0.84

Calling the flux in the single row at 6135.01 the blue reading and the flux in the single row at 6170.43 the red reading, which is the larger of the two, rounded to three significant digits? 14.4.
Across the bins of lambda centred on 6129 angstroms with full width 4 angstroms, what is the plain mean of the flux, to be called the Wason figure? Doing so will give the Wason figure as 14.4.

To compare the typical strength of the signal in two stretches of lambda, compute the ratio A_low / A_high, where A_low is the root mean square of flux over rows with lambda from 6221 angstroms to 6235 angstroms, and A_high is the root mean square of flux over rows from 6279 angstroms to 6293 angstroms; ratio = 0.94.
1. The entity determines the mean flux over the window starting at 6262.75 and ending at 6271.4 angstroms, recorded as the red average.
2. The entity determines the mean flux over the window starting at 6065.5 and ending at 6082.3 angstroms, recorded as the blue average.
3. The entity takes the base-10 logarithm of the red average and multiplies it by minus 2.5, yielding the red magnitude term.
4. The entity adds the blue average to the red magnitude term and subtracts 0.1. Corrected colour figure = 11.8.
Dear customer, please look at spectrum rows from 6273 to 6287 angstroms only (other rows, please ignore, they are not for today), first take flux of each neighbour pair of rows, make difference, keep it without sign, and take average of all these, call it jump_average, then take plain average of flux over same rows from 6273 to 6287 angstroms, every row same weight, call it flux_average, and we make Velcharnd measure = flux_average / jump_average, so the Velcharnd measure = 31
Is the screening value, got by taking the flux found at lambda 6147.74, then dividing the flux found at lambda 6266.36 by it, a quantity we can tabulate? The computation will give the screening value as 1.08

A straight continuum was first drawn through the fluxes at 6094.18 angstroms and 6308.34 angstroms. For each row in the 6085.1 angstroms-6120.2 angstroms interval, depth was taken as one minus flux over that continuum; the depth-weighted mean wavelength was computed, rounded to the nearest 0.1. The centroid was 6107.2 angstroms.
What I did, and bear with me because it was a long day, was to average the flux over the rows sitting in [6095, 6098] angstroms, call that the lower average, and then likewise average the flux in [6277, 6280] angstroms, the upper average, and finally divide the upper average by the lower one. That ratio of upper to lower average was 0.91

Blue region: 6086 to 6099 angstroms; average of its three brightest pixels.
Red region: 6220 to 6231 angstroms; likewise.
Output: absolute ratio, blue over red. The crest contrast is 1.09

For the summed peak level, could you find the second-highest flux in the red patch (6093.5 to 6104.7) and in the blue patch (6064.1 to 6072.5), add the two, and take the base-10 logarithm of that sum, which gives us 1.47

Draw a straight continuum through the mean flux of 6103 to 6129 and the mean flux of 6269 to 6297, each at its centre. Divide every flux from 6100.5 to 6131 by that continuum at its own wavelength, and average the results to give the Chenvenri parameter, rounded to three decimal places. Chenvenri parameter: 1.002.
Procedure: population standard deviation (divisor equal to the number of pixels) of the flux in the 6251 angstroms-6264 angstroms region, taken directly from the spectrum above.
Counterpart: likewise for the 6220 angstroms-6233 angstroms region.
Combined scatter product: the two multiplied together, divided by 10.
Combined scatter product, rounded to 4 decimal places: 0.0229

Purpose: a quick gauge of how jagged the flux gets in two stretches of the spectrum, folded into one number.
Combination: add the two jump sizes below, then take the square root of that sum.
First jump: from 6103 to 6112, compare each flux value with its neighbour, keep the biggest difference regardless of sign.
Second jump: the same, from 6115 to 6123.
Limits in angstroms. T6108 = 1.3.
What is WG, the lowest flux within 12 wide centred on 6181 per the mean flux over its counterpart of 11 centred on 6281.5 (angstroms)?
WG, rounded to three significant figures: 1.01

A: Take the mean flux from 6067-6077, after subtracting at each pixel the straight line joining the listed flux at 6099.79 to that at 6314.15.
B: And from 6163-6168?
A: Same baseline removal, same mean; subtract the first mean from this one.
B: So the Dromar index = -1.4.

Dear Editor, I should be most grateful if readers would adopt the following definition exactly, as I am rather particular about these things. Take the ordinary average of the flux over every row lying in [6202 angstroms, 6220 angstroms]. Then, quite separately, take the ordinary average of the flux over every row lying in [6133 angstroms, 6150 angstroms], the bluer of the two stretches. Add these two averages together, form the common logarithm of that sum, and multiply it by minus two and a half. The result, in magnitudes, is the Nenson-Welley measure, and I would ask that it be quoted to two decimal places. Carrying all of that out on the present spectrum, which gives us -3.60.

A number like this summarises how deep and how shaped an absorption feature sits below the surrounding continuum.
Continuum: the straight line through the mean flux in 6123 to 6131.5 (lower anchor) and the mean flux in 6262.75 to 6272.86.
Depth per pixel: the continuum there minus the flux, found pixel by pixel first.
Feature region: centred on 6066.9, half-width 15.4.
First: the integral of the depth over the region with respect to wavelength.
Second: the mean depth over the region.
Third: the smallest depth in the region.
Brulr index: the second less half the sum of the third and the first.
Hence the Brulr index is 6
